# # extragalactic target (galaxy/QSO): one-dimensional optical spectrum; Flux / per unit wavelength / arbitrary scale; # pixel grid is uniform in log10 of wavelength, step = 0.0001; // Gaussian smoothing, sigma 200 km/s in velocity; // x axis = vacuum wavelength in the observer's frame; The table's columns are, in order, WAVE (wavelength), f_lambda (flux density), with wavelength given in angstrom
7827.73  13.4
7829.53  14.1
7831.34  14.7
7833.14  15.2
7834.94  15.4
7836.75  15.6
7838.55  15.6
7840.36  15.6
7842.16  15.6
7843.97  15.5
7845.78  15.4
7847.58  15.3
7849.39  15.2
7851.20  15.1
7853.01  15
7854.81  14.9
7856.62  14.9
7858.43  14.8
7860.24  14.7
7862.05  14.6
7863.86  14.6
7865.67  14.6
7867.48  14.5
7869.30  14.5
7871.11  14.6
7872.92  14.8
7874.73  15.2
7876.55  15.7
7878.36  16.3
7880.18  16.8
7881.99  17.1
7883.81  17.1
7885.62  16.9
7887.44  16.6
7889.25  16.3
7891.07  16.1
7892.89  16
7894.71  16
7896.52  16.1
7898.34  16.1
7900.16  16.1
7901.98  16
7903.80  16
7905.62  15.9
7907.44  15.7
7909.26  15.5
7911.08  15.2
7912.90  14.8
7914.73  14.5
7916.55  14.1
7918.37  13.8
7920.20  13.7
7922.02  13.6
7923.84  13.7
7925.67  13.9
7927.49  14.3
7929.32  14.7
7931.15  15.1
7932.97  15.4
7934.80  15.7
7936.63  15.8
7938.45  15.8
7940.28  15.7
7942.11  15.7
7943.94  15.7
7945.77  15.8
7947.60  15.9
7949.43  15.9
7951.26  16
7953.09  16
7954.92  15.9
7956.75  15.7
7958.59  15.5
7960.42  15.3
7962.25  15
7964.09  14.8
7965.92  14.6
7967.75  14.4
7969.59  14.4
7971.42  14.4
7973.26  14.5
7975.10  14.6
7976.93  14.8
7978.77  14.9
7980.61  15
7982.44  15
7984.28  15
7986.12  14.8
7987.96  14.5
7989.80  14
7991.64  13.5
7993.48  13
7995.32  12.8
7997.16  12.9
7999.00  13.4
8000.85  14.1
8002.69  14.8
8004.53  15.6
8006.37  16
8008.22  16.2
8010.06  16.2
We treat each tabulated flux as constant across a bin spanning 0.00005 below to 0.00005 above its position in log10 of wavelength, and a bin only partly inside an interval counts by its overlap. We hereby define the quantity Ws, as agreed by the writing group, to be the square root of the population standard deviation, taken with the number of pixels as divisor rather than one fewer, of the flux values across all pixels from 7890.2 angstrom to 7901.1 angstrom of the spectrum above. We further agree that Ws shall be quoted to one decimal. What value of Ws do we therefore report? 0.2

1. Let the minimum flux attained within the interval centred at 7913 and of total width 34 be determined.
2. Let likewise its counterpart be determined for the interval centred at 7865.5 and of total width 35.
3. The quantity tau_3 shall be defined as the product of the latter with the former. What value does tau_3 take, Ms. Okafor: 197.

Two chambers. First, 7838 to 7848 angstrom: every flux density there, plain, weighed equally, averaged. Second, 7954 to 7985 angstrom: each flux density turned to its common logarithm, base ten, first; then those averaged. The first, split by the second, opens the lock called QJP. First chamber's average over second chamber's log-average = 13.2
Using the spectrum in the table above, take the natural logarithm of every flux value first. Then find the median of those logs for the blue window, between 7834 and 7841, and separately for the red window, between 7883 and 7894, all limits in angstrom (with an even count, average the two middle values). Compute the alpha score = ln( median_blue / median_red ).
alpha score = -0.019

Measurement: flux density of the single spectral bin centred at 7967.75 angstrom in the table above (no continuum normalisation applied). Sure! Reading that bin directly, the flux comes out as 14.4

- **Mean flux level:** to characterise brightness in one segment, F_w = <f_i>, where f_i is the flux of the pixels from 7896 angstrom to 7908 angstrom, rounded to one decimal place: 16.0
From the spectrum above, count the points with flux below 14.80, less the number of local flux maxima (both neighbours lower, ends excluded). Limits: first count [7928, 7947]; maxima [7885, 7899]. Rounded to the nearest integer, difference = 1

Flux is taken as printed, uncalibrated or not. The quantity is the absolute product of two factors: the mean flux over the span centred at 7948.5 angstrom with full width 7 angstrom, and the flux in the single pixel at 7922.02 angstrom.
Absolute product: 216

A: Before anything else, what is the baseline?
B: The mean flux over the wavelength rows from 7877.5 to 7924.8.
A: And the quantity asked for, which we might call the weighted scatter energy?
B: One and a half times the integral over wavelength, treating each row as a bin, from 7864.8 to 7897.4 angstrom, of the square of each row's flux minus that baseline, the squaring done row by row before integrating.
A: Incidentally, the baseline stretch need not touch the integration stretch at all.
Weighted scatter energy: 42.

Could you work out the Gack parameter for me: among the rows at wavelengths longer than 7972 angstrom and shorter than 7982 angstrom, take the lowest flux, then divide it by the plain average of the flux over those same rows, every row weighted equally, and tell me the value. 0.982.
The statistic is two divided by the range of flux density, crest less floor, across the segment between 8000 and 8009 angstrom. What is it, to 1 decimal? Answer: 1.0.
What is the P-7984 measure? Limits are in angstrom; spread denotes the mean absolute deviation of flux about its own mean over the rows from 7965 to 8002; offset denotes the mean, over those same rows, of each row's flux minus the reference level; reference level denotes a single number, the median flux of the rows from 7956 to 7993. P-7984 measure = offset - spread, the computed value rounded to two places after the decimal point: -1.16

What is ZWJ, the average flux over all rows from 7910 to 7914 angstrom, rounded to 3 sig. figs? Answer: 15.0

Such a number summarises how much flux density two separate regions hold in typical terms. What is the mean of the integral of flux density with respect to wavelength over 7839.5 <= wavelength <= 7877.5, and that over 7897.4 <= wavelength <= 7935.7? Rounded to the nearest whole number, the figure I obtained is 571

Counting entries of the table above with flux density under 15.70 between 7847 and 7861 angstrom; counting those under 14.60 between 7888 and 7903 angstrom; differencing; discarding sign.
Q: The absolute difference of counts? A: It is 8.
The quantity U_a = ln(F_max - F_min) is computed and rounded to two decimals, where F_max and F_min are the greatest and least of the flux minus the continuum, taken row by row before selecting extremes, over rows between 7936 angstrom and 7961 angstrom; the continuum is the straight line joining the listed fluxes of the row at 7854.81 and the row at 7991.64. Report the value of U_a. -0.47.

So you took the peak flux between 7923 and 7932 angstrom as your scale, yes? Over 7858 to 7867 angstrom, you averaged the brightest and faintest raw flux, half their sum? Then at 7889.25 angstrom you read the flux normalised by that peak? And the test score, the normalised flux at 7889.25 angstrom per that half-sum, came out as 0.073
